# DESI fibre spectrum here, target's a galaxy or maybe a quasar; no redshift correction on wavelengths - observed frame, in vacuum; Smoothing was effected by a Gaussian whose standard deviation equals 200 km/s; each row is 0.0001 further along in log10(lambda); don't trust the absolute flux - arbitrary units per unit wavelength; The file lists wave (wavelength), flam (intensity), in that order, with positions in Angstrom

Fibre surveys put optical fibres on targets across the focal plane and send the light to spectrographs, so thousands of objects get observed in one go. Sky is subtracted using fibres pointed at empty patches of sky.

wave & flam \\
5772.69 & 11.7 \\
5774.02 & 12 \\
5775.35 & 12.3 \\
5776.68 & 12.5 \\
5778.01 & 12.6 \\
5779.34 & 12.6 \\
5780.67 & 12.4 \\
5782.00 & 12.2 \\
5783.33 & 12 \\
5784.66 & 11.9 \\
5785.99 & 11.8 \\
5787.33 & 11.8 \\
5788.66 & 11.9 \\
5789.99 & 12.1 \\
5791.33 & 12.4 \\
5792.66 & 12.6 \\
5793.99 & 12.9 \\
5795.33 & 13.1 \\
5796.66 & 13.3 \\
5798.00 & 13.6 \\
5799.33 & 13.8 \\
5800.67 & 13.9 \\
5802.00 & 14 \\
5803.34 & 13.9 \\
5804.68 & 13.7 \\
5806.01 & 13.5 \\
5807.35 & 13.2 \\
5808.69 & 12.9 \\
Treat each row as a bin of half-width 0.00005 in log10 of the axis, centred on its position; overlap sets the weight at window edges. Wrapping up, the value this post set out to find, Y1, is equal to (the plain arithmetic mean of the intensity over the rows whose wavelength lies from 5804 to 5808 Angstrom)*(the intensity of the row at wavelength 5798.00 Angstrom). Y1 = 183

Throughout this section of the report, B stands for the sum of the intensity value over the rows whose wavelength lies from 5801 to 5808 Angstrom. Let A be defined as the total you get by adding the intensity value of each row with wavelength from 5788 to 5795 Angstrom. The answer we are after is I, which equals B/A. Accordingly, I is 1.10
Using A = 61.9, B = 68.3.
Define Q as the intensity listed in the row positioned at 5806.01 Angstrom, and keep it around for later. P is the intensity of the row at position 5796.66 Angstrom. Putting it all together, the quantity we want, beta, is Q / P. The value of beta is 1.02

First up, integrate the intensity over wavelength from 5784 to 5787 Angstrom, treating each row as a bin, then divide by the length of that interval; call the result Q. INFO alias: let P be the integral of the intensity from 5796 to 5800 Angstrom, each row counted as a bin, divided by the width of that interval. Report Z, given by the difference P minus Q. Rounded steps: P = 13.6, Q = 11.8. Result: 1.7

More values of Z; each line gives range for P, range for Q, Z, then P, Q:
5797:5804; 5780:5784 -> 1.6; 13.8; 12.2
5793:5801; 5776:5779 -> 0.8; 13.4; 12.6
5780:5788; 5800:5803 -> -1.9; 12.0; 13.9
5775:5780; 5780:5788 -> 0.5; 12.5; 12.0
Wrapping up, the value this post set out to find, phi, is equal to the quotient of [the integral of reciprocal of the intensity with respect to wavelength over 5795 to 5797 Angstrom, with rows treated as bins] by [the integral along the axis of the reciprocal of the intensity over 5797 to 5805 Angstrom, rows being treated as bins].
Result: 0.26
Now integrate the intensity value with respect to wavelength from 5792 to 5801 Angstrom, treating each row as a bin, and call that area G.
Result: 120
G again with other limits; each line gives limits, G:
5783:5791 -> 95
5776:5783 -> 87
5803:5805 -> 28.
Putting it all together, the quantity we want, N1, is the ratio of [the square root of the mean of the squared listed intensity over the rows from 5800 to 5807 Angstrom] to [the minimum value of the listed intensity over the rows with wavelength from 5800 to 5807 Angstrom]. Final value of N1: 1.02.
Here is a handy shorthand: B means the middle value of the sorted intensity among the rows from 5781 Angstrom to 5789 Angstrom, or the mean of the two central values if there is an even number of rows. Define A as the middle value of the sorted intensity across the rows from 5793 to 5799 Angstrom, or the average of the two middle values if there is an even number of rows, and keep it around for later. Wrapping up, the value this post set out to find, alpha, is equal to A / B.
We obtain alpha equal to 1.11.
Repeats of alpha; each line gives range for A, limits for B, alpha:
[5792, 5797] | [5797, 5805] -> 0.94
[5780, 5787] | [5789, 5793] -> 0.97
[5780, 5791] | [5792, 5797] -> 0.92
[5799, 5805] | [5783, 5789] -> 1.17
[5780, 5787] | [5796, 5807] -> 0.87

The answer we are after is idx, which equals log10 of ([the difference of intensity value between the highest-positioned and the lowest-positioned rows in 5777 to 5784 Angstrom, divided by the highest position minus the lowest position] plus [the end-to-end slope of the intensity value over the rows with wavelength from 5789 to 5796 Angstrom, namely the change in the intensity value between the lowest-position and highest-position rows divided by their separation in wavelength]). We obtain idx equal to -1.13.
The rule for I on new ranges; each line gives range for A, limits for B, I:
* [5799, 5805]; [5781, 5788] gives 0.86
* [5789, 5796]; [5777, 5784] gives 0.98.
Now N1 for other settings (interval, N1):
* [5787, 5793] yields 1.03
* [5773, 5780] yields 1.03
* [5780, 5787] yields 1.02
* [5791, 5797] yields 1.04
